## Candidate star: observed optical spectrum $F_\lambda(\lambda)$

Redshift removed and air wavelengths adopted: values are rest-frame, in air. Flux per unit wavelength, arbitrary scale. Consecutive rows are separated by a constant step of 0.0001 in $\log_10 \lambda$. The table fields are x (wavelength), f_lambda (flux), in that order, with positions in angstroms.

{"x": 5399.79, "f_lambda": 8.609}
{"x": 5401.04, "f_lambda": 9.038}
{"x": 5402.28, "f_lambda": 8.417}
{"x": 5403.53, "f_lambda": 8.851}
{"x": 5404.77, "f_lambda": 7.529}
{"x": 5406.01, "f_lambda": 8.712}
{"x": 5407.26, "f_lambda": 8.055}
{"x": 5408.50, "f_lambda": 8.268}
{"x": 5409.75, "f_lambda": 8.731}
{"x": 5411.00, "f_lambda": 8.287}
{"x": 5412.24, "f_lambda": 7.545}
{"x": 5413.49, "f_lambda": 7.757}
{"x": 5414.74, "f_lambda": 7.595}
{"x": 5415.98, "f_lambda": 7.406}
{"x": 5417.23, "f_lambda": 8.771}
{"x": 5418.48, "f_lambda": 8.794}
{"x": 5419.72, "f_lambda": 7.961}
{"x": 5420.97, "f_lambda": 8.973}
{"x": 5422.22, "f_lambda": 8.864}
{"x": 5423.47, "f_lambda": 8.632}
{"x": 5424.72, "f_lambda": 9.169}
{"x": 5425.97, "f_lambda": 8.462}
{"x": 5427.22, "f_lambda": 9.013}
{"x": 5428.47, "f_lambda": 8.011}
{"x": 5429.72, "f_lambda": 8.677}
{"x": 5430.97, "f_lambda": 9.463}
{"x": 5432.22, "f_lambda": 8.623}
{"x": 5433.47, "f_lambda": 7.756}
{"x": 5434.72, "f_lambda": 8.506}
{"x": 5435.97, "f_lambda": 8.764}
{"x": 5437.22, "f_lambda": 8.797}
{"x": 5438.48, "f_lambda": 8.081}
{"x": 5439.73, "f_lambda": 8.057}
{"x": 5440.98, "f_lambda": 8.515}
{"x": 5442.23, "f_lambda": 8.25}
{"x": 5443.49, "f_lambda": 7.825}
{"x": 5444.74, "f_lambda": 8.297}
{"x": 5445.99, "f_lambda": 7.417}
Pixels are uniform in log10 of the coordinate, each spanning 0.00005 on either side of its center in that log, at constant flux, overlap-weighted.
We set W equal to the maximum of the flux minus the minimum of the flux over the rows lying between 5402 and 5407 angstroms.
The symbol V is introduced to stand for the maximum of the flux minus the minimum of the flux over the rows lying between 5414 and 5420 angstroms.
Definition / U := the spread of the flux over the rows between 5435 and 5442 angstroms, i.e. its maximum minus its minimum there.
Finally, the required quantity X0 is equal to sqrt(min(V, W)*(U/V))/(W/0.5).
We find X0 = 0.318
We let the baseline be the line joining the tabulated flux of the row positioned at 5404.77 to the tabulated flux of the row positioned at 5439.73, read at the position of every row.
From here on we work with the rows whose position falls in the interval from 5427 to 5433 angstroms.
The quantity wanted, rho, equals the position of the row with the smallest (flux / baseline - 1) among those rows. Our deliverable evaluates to 5428.47 angstroms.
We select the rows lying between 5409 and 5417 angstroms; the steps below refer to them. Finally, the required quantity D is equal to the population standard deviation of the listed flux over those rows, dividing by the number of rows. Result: 0.47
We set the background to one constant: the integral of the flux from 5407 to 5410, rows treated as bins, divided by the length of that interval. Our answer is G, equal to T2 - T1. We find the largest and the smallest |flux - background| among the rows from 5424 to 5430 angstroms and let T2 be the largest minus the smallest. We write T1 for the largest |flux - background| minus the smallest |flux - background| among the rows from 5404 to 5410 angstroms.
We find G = -0.03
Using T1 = 0.7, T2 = 0.7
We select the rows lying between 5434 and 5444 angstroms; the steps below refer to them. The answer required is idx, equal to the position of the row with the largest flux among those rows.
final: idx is 5437.22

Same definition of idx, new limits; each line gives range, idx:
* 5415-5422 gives 5420.97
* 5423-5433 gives 5430.97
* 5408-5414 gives 5409.75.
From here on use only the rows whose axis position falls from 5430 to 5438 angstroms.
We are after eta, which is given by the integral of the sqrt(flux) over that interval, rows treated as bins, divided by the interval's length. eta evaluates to 2.94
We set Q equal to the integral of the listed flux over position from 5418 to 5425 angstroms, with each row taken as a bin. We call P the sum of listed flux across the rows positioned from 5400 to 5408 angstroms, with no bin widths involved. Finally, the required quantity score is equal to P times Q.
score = 3086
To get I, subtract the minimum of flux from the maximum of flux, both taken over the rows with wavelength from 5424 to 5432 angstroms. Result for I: 1.5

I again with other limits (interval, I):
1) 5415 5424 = 1.6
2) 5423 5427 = 0.7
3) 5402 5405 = 1.3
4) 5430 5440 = 1.7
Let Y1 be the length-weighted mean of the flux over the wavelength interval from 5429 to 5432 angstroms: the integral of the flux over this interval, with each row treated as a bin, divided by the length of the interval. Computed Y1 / 9.0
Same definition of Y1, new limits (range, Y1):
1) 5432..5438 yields 8.5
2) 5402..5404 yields 8.6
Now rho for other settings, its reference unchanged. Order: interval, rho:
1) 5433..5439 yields 5433.47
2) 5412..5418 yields 5415.98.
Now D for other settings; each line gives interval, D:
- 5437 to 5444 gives 0.32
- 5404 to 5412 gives 0.41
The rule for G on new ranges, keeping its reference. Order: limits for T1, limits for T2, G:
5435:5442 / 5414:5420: 0.27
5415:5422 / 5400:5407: 0.18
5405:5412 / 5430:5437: 0.62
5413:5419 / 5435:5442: -0.22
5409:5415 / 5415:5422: -0.19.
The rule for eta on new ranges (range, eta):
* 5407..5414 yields 2.85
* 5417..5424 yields 2.94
